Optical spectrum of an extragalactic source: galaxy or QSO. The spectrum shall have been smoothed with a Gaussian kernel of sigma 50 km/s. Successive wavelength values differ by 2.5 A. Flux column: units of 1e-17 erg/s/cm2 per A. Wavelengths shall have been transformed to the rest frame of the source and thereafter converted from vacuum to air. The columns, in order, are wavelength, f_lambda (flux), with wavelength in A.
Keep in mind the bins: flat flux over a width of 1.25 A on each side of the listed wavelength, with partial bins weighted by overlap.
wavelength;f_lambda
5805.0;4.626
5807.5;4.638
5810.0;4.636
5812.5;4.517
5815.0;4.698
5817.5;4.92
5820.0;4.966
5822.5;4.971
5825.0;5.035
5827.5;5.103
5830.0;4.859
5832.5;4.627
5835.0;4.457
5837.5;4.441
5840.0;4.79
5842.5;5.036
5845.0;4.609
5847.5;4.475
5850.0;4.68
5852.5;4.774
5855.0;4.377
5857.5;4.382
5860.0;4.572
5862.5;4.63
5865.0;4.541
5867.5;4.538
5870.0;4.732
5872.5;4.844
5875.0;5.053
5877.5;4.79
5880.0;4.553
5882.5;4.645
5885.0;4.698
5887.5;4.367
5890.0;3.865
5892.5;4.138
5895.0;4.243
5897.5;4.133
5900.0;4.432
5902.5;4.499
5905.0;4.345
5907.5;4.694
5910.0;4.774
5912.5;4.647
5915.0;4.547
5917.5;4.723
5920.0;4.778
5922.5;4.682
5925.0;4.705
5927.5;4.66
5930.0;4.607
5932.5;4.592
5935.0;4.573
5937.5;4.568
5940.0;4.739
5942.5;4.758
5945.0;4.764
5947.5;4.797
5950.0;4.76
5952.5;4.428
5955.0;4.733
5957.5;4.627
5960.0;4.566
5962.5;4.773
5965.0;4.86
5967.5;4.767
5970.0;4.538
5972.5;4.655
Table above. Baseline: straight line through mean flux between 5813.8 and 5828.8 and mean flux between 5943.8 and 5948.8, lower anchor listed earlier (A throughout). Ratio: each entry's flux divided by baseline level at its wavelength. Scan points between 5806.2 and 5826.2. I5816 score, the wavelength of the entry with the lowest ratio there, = 5812.5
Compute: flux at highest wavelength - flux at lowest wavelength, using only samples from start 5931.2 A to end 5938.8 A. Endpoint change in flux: 0.0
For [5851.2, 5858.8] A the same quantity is -0.4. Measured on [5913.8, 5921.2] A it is 0.2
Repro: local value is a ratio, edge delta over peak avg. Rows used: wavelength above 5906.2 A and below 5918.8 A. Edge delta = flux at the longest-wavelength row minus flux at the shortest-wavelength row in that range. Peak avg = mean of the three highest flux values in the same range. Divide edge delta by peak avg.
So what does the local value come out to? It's 0.01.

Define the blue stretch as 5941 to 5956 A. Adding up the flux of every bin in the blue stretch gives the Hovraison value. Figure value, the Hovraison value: 28.2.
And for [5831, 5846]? 28.0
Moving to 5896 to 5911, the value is 26.9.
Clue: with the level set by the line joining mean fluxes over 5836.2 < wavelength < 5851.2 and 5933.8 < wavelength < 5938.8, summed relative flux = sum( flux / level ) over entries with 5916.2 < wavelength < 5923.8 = 3.09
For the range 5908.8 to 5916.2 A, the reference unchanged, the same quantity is 3.04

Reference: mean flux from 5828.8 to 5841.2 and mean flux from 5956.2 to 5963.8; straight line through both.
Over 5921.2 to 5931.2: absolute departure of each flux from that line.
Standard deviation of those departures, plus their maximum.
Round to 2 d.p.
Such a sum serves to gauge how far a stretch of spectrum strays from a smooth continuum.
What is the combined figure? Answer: 0.07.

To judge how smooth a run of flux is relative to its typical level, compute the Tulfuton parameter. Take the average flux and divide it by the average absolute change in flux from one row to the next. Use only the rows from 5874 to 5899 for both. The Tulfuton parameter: 20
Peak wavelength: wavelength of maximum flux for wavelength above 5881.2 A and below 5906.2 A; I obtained 5885.0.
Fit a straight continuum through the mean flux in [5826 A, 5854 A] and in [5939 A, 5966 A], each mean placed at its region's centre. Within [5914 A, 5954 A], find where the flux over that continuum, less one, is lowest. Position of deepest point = 5952.5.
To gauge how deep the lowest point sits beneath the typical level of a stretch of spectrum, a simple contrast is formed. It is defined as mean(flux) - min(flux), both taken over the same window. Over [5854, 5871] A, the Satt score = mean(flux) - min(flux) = 0.16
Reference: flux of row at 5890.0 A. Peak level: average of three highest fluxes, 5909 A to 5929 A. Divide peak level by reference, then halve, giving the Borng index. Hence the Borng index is 0.616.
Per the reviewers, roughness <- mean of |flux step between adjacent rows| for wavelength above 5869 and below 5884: 0.18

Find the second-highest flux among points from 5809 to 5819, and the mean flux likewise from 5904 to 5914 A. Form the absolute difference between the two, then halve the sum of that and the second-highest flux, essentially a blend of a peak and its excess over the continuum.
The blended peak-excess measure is 2.39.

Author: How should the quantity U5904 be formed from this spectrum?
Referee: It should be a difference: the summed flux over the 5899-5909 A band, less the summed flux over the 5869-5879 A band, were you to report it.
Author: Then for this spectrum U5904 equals -1.45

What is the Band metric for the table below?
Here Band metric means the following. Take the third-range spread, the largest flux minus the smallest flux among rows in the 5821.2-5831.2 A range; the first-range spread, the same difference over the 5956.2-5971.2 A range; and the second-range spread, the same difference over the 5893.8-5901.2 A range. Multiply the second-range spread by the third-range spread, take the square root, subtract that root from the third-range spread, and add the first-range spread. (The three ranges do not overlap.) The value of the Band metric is 0.30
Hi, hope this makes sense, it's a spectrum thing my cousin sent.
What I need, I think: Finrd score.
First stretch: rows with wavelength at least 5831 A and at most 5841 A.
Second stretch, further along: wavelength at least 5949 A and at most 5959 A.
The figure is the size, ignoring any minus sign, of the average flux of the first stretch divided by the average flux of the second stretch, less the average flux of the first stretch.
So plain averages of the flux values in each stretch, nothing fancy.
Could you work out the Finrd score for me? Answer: 3.59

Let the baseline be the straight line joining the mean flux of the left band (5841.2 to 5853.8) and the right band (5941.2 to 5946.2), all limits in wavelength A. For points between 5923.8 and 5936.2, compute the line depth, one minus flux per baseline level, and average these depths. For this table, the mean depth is 0.03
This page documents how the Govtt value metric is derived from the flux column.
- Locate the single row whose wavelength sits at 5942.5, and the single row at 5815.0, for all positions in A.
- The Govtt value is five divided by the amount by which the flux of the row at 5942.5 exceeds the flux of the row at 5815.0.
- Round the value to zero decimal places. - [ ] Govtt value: 83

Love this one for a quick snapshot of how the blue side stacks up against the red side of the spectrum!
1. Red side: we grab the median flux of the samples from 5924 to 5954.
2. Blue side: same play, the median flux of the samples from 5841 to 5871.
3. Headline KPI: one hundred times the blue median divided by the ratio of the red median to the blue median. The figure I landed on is 450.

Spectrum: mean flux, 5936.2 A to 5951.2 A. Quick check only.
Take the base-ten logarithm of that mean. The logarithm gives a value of 0.675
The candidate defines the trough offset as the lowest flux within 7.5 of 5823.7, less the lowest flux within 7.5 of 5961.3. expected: 0.3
